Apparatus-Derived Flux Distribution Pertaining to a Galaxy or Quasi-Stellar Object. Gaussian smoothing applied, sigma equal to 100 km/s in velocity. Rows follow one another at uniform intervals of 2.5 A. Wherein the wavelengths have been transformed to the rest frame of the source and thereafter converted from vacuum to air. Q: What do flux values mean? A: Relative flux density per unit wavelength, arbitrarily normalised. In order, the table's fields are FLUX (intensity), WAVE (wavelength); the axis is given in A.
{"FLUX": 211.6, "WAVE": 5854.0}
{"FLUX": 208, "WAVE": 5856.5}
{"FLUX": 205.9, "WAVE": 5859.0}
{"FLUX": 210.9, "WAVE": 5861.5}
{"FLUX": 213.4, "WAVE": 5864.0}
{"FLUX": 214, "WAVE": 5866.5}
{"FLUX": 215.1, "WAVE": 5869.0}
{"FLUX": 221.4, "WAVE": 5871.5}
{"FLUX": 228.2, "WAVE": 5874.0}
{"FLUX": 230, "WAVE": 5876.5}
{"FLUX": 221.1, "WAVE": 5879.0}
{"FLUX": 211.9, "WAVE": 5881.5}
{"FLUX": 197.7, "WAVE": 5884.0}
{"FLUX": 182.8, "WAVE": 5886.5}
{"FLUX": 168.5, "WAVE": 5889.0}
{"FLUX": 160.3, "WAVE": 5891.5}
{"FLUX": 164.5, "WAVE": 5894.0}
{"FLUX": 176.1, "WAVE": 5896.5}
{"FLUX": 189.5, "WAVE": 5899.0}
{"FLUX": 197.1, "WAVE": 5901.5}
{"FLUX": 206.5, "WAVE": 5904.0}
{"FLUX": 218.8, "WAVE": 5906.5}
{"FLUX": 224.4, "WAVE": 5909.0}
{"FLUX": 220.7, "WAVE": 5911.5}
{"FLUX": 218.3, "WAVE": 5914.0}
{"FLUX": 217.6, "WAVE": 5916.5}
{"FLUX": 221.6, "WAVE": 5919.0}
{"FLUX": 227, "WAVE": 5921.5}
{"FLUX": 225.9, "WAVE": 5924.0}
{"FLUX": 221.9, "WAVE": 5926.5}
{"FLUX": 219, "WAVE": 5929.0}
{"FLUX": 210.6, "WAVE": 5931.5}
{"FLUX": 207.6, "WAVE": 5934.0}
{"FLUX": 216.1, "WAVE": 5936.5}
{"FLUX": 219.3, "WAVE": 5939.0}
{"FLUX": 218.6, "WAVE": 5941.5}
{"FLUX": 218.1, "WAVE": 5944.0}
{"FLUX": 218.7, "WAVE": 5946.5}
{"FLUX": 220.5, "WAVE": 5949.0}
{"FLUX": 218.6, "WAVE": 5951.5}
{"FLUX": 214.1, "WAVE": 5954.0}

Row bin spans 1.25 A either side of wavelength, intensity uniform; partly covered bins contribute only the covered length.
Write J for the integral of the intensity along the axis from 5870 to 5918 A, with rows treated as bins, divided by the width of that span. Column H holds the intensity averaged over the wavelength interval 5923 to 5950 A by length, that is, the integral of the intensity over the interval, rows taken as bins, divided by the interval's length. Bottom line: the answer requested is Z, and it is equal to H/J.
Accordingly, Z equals 1.07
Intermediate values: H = 218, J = 203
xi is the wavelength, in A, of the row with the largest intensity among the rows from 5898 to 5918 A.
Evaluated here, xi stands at 5909.0 A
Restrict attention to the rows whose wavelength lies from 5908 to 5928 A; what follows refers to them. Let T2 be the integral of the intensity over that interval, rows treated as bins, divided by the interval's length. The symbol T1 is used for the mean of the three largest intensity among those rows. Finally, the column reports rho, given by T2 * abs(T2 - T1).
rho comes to 813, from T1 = 226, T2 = 222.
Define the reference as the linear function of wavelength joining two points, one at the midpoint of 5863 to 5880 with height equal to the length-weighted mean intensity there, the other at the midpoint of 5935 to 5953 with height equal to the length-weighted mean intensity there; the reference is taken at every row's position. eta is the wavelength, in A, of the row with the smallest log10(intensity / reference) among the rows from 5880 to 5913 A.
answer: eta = 5891.5 A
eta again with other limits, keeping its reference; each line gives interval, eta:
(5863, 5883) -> 5881.5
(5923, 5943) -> 5934.0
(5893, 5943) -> 5894.0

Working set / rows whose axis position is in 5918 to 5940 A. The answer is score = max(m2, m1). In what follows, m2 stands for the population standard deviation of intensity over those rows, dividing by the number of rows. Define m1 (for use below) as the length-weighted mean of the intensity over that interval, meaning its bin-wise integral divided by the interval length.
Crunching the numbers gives 219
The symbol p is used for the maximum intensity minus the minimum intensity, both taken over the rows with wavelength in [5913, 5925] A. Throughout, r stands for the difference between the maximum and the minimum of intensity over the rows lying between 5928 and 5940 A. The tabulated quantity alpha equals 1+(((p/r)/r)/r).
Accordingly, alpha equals 1.01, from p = 9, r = 12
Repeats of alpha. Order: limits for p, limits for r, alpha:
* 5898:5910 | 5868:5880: 1.01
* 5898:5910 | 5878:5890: 1.00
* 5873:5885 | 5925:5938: 1.01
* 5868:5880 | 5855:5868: 1.03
